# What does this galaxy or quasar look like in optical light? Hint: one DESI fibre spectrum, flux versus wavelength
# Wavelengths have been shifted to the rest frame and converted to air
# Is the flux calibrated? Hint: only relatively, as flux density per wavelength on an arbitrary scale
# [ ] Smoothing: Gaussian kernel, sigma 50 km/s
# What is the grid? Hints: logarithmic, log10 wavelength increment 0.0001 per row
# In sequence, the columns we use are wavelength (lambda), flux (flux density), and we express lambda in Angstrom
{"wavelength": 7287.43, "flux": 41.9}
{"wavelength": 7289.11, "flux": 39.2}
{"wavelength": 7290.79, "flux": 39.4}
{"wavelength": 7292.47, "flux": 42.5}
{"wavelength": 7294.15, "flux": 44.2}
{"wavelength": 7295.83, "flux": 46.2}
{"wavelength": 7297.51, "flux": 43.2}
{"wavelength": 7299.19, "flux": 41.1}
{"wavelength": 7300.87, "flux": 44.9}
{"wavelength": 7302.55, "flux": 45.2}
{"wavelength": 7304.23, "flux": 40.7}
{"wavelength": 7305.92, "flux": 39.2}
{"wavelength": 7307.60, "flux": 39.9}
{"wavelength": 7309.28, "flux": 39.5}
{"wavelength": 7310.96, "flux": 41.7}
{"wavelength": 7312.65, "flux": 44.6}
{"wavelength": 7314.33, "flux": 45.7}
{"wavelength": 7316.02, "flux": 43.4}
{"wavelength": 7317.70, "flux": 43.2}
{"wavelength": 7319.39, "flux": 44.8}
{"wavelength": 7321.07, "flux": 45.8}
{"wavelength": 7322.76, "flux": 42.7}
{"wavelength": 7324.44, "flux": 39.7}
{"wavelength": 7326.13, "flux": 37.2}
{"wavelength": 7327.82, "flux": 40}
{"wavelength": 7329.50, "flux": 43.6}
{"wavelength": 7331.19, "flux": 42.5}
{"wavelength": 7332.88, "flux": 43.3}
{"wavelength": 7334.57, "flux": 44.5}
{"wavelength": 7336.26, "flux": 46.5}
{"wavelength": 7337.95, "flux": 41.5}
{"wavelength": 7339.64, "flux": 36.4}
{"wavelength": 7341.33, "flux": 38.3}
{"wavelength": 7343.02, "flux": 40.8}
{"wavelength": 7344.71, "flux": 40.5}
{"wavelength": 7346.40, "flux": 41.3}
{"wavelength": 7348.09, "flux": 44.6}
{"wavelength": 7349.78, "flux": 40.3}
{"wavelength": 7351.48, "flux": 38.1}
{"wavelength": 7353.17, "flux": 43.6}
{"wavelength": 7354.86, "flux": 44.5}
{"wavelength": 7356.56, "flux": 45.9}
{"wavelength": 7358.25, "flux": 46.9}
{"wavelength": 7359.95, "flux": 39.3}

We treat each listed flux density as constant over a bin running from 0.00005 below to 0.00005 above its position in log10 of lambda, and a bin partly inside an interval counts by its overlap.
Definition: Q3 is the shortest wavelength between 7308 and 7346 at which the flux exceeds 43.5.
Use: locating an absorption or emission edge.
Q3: 7312.65 Angstrom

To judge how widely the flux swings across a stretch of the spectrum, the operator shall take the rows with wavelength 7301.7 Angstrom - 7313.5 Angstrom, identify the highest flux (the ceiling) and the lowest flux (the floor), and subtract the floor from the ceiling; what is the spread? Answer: 6.0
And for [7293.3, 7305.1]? 5.5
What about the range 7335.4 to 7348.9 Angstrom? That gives 10.1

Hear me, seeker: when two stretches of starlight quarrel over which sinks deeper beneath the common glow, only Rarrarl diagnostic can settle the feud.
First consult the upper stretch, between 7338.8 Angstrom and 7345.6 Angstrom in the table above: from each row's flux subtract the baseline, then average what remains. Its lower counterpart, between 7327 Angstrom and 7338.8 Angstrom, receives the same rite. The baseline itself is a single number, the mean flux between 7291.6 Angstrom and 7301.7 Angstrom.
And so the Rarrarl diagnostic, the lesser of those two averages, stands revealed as -4.7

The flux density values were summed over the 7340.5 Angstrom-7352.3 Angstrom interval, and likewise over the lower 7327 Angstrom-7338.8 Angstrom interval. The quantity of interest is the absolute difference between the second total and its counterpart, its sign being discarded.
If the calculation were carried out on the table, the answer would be 18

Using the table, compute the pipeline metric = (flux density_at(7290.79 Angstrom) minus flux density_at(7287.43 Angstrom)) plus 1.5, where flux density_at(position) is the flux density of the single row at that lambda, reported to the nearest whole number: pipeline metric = -1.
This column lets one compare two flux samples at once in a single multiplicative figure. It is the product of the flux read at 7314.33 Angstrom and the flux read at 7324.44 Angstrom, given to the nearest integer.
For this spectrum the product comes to 1814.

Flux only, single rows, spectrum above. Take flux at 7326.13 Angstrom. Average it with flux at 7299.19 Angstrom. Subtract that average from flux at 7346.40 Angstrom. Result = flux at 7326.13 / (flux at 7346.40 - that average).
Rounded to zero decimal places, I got 17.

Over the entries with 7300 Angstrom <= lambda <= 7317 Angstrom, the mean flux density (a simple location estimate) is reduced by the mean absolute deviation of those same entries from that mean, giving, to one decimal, 40.2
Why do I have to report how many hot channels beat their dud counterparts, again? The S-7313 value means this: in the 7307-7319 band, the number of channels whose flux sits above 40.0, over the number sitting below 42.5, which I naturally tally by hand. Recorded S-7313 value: 1.7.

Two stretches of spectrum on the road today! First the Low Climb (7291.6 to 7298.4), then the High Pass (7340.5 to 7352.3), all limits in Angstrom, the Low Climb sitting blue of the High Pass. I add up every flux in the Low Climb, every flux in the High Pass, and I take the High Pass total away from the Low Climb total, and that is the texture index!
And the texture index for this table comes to -108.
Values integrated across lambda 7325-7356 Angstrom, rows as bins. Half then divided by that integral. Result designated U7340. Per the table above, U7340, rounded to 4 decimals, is 0.0004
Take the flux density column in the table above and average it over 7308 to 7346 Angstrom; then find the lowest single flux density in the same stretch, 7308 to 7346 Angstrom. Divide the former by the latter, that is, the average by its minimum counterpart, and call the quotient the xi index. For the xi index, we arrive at 1.16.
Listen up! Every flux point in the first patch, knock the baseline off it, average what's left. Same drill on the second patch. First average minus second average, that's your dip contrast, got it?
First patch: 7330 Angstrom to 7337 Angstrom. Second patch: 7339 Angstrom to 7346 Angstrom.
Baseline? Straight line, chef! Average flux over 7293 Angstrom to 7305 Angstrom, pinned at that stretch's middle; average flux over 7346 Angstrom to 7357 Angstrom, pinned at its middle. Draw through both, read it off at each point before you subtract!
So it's 5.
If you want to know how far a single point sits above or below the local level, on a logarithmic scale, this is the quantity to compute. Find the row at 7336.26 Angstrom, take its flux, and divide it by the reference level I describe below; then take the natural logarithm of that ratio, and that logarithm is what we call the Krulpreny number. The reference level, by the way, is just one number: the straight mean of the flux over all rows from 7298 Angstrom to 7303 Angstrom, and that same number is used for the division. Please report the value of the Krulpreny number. 0.06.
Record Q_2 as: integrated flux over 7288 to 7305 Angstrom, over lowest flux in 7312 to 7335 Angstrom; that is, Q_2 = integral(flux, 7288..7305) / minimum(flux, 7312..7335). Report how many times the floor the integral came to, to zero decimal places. 19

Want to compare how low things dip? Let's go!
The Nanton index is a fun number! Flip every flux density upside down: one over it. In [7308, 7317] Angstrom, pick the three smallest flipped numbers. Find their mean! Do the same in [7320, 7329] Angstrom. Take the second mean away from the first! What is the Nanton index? -0.0010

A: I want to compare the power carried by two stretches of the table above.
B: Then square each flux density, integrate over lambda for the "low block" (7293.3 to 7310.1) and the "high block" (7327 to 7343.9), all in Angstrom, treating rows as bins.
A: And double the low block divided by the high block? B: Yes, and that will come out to 2.05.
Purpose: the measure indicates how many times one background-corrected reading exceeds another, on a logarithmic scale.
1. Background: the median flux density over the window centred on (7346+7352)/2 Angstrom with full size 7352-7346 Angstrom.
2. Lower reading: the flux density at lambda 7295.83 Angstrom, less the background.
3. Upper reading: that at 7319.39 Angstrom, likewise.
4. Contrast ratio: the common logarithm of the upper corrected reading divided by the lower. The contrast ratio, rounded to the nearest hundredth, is -0.13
